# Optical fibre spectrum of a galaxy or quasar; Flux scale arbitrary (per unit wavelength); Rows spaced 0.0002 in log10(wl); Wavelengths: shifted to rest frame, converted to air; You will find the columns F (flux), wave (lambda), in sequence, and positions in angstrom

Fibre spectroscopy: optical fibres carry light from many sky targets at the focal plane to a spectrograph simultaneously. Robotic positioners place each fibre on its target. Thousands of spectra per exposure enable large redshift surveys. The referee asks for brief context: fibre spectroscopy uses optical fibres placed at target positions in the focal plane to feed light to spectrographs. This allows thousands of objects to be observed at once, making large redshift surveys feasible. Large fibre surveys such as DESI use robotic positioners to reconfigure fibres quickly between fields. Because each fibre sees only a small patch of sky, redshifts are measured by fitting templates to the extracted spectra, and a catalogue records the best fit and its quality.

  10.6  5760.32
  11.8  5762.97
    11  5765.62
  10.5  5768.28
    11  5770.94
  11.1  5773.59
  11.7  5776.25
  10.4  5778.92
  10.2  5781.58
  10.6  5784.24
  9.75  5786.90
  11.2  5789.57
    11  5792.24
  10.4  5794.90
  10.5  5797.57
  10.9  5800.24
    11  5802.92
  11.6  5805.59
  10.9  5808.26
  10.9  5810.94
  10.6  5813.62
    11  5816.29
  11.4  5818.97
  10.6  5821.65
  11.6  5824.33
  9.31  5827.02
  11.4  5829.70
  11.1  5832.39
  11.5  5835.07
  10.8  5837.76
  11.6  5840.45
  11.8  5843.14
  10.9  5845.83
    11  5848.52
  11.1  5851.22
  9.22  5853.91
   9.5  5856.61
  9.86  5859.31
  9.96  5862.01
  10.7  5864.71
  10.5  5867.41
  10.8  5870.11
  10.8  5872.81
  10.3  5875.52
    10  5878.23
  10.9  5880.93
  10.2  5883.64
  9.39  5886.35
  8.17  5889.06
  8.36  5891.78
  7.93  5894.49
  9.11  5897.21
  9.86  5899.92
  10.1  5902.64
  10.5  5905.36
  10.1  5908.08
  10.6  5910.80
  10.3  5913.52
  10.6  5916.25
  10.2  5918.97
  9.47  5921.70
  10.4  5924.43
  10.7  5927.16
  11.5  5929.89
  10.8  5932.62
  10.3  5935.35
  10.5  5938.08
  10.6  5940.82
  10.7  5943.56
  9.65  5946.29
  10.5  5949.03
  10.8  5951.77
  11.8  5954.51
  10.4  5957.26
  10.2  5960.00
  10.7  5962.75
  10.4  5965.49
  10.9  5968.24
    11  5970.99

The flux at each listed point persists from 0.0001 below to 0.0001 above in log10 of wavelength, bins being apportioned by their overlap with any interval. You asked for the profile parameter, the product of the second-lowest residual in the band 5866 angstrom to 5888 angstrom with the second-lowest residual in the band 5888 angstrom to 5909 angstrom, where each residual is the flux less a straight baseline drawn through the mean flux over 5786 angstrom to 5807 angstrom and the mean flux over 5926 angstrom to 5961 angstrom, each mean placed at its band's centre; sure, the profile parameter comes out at 1.8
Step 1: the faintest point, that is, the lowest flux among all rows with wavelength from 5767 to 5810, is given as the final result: 9.75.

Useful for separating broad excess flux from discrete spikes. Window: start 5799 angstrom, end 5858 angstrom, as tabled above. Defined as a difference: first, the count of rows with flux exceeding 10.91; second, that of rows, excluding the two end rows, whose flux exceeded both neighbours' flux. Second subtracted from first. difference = 5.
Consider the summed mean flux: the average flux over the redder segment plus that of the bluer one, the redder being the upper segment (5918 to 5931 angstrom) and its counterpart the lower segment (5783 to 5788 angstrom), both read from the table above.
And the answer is 20.6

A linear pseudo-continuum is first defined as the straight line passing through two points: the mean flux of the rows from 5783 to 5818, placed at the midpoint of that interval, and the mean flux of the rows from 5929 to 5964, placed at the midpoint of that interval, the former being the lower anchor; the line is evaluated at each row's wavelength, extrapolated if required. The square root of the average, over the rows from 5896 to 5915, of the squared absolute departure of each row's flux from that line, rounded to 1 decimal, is 0.8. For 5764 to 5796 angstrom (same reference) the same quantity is 0.5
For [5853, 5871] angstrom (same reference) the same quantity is 0.9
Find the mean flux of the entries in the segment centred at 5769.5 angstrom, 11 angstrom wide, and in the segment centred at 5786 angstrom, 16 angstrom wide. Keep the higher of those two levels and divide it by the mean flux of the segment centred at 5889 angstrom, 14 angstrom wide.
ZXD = 1.24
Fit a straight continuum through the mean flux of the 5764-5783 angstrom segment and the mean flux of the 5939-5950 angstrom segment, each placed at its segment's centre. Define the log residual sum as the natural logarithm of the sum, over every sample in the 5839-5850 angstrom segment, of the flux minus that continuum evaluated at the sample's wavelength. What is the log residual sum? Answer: 1.0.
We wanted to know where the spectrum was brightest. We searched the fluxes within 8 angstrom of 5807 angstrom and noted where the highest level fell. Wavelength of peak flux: 5805.59 angstrom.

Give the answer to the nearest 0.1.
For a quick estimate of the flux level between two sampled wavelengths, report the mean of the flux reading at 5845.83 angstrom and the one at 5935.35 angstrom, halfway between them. 10.6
